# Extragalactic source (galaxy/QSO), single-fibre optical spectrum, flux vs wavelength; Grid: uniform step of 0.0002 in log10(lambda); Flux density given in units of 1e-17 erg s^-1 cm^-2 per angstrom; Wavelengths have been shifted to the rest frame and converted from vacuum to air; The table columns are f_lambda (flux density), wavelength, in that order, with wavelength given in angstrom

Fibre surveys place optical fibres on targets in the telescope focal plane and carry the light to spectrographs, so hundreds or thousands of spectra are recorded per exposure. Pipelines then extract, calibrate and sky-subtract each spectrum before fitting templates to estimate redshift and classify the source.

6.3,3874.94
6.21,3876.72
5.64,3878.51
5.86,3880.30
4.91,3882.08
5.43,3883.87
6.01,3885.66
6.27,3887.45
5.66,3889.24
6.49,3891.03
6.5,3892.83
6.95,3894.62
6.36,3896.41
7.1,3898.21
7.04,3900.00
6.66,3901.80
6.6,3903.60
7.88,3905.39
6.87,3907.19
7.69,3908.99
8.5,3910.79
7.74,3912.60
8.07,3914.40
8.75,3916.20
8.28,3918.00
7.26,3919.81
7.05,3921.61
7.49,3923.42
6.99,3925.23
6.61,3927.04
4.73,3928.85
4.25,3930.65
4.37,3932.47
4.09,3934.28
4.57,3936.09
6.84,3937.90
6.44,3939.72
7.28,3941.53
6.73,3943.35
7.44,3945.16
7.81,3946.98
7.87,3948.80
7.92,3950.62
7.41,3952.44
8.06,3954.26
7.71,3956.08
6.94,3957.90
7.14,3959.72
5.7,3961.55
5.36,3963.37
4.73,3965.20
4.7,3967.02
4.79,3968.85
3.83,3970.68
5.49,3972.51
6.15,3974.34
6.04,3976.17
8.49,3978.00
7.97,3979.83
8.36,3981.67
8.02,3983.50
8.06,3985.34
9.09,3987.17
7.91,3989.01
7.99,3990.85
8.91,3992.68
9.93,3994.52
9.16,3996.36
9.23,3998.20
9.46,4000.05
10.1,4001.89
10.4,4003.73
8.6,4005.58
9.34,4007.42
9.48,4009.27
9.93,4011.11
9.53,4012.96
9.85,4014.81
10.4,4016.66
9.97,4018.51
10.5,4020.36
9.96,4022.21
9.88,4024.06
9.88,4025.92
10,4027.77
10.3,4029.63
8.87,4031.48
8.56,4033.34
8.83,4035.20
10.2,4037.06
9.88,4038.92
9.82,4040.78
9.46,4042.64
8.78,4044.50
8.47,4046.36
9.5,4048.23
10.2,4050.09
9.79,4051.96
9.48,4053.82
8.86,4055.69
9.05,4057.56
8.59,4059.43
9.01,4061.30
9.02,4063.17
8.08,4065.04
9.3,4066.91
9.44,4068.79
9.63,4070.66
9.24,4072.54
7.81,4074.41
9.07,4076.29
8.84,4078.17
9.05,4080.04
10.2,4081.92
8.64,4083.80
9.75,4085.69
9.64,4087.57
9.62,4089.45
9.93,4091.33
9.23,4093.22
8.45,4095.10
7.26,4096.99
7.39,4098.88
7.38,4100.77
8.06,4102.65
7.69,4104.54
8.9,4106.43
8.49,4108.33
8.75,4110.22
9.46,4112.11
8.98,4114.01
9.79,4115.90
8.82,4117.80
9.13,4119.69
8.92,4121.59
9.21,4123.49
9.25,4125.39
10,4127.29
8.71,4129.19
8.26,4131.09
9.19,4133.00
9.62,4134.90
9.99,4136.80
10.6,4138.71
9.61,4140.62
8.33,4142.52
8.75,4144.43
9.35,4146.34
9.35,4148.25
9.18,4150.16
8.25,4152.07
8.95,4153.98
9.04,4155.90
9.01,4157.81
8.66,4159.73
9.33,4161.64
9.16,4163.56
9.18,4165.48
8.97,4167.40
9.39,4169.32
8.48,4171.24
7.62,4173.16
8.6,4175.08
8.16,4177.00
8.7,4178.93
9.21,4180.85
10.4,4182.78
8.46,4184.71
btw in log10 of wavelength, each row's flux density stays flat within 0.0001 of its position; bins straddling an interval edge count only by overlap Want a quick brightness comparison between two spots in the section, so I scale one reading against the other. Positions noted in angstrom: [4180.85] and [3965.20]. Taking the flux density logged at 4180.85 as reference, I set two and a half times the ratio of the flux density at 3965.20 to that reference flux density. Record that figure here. 1.3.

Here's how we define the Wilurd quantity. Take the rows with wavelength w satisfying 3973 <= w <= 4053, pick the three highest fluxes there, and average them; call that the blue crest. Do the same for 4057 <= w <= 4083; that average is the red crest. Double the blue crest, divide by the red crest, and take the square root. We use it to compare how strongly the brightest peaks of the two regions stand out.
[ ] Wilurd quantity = 1.46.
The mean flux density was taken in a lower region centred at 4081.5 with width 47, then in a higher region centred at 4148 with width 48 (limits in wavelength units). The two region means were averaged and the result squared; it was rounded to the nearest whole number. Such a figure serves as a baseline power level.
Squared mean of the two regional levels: 81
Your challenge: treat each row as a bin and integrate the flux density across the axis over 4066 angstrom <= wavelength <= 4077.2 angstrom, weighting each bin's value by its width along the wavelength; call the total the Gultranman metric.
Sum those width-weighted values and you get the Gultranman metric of 102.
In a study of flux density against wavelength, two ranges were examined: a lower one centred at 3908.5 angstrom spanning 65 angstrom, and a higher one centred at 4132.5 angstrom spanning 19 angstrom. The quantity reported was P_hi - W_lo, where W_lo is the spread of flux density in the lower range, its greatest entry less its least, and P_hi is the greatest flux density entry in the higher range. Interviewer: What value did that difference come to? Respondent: 6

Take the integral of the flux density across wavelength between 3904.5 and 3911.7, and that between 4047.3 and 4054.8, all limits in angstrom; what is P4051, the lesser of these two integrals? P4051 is 56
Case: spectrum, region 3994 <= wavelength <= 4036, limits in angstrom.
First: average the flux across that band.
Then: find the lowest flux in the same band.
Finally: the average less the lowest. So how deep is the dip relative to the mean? 1.1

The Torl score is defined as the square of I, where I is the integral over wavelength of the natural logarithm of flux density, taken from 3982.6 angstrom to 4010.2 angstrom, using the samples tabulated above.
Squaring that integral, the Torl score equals 3684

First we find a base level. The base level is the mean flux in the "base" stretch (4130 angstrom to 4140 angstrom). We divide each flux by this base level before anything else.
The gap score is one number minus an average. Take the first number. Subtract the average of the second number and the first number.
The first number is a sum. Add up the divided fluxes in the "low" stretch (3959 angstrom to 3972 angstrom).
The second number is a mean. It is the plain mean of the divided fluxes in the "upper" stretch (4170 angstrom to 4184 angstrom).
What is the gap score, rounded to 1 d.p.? 1.4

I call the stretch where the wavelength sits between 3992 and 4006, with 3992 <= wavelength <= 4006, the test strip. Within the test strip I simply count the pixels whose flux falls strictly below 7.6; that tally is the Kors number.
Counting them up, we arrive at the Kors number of 0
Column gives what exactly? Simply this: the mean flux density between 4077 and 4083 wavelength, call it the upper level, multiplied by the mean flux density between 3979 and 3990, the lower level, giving 77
